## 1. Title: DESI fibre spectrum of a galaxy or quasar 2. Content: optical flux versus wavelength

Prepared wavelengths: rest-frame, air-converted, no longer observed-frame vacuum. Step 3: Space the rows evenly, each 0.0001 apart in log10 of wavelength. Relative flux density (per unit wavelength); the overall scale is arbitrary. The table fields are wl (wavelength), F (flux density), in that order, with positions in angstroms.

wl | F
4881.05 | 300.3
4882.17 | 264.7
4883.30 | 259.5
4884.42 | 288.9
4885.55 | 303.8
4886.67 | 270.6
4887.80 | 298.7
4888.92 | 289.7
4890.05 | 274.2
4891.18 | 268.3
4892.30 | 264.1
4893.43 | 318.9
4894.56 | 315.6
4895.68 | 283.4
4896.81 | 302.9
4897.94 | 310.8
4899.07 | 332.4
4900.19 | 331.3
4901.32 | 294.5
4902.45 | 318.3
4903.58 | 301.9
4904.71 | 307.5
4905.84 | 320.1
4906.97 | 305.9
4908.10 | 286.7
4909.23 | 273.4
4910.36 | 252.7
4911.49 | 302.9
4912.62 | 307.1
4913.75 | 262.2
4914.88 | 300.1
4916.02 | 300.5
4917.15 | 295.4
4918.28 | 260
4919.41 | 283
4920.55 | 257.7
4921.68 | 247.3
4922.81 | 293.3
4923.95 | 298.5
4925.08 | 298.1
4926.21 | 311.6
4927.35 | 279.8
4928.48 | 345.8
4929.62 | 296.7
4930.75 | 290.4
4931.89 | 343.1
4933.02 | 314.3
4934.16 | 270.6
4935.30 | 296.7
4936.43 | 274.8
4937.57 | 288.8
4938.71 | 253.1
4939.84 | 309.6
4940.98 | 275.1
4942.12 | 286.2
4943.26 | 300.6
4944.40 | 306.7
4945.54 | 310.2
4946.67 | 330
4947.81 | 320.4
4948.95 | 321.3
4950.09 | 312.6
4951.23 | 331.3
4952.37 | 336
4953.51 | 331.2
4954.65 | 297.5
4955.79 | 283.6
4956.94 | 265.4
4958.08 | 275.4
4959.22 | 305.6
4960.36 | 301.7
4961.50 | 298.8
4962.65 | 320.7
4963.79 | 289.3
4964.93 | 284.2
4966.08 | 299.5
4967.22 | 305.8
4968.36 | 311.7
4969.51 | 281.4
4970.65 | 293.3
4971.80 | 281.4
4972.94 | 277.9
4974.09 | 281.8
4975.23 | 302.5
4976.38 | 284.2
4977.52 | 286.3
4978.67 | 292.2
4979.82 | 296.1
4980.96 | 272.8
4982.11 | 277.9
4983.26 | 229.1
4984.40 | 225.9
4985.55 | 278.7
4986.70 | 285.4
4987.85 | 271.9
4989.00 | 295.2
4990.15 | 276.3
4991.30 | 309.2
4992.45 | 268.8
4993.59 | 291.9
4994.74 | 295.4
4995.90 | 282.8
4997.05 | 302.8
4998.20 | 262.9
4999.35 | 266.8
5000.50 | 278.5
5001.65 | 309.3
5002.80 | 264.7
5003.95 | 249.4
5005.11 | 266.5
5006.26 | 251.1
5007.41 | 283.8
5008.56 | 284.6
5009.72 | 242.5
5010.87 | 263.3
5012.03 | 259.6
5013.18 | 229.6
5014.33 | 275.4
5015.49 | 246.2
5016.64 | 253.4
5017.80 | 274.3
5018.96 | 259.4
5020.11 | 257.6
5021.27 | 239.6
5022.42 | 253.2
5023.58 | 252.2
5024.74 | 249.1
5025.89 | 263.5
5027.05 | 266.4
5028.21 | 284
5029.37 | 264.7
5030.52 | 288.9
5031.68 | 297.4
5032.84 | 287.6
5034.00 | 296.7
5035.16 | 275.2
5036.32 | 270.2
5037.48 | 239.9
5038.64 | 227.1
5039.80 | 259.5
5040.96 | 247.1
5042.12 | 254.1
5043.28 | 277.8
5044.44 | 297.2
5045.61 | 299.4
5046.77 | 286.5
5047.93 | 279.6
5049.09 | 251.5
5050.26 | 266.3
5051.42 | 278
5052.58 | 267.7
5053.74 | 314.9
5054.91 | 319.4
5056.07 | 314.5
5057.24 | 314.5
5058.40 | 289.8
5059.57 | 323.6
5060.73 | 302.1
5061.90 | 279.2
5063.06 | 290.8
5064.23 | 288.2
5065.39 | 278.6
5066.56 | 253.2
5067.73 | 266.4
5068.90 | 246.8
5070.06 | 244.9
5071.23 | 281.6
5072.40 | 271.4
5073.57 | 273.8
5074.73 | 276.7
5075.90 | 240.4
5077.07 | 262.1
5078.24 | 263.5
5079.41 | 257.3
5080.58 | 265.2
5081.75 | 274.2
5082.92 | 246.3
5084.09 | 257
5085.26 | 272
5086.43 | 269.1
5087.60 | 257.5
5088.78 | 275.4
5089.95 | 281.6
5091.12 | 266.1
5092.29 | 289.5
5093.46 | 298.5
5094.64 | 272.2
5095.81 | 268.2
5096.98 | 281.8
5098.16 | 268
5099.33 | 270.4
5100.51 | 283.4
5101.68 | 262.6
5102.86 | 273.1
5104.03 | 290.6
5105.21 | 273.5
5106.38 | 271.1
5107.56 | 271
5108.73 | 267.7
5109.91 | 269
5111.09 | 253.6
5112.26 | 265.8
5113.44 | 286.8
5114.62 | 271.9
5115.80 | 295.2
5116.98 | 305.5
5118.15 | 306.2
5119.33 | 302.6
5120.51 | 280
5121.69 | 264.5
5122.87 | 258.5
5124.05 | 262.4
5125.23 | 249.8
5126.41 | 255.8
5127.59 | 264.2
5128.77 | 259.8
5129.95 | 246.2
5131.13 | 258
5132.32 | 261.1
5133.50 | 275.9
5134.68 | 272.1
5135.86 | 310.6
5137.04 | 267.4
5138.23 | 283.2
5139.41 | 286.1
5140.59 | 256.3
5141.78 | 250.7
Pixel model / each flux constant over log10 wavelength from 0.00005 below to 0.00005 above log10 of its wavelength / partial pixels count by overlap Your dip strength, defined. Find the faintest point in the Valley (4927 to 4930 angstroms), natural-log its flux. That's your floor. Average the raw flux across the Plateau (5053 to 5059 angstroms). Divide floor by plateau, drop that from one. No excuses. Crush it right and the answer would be 0.982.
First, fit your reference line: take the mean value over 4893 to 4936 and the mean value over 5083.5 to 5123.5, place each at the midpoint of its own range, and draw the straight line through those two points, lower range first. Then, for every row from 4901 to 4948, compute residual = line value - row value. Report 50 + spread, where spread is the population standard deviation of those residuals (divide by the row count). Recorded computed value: 73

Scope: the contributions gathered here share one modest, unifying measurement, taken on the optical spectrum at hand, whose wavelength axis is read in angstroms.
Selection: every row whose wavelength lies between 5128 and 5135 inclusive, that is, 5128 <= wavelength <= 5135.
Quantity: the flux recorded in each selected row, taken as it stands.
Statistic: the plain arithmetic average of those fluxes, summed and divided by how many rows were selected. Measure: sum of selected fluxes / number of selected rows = 262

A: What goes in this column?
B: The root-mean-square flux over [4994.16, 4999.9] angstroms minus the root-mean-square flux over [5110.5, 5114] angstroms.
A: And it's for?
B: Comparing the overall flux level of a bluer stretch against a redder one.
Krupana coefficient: 13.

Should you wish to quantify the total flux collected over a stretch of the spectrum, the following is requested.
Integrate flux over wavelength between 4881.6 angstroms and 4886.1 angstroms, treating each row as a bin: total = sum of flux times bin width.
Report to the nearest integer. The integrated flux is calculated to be 1256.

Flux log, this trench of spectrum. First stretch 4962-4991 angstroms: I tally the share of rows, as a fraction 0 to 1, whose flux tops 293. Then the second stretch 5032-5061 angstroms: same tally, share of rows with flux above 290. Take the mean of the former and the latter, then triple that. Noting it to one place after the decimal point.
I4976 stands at 1.0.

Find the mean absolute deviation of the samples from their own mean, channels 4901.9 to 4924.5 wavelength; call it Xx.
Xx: 19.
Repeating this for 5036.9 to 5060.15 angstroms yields 24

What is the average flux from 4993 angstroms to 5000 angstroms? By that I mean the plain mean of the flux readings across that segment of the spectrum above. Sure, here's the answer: 284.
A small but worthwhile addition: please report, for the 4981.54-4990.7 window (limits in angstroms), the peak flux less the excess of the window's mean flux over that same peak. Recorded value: 323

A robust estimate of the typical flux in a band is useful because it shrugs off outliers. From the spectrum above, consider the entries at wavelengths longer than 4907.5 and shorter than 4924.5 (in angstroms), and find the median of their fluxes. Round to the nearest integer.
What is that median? 287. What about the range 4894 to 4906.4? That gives 311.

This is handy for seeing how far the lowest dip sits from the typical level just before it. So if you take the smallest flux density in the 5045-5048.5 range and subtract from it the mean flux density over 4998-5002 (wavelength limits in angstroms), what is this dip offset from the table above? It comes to 0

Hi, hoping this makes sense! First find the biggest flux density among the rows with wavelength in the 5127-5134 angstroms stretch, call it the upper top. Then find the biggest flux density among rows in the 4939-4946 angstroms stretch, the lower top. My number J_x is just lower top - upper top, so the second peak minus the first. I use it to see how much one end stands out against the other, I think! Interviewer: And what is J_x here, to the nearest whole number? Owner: 34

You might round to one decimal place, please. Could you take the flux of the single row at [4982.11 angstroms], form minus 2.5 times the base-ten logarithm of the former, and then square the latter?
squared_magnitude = 37.3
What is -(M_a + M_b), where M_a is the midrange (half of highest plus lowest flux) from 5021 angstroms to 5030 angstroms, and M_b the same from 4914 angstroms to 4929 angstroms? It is -558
